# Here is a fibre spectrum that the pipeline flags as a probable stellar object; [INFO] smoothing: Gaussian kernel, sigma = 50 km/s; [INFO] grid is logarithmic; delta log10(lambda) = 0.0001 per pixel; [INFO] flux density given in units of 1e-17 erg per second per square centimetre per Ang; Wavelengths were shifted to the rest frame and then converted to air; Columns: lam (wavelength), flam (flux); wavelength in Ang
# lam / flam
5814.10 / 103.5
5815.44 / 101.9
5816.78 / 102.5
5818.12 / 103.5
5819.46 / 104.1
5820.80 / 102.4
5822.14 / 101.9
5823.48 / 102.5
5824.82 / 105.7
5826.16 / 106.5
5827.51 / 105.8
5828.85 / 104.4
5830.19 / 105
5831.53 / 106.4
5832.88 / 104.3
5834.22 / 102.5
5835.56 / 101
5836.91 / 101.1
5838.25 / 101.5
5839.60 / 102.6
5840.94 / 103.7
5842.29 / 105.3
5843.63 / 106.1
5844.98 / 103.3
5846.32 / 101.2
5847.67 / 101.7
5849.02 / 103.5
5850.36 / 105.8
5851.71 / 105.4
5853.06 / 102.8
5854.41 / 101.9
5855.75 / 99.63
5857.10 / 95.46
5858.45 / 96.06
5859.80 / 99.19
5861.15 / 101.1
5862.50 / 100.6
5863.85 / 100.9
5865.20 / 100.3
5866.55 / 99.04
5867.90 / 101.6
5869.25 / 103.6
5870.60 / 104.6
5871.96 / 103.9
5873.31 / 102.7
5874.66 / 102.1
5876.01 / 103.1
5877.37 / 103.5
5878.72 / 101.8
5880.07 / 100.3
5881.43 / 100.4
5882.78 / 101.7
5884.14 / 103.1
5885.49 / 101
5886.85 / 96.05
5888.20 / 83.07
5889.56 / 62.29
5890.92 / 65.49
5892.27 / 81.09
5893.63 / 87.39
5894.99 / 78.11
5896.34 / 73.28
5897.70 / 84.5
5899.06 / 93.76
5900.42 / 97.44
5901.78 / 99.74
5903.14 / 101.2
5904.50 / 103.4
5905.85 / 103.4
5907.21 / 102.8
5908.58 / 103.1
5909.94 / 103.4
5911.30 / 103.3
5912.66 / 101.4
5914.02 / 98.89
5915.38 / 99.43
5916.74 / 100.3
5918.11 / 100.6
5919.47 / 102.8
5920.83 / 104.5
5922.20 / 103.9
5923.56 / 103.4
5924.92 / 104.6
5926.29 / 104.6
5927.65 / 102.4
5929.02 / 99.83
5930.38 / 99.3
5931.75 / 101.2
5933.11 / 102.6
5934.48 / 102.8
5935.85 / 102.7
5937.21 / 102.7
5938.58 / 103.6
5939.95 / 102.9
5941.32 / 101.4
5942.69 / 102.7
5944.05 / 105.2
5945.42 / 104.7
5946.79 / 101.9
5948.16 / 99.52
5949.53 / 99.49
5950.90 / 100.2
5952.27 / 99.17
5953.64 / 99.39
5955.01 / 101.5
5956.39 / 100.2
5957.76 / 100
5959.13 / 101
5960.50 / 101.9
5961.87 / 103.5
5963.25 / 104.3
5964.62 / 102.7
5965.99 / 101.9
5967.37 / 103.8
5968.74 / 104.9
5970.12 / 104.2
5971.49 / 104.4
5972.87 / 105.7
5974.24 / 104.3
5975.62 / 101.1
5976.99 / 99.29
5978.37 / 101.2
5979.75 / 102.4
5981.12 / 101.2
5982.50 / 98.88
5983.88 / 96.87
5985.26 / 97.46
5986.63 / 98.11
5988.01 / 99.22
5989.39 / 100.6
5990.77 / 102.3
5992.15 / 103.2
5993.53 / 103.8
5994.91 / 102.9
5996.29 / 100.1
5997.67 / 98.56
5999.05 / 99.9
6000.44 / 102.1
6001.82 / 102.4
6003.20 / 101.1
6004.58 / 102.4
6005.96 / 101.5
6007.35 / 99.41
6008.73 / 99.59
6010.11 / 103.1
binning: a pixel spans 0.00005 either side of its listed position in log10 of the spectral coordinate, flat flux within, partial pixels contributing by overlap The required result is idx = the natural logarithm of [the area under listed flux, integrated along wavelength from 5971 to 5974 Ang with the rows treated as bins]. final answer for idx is 5.75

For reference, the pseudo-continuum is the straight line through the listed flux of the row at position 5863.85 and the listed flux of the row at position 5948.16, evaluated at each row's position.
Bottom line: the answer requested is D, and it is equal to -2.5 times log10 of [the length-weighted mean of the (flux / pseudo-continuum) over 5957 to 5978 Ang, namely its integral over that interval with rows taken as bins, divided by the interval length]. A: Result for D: -0.039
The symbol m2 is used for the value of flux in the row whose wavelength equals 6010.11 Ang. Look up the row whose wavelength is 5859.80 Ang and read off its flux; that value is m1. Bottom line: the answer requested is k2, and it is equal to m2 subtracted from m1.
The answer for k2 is -4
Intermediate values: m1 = 99.19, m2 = 103.1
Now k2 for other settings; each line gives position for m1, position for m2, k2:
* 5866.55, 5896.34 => 26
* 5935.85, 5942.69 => 0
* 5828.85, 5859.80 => 5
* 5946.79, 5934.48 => -1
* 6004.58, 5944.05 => -3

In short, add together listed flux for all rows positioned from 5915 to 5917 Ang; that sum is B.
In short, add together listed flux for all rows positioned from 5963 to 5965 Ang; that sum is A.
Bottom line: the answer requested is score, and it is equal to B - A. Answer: -7.3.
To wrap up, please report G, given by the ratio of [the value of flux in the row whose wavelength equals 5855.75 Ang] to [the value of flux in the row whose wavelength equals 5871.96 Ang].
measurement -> 0.96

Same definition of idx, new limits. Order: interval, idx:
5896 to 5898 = 5.06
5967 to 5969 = 5.34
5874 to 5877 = 5.73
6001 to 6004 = 5.72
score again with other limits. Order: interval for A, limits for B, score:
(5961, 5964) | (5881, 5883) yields -5.7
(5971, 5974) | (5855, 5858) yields -15.0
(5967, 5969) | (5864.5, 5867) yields -9.4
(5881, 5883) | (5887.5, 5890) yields -56.7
